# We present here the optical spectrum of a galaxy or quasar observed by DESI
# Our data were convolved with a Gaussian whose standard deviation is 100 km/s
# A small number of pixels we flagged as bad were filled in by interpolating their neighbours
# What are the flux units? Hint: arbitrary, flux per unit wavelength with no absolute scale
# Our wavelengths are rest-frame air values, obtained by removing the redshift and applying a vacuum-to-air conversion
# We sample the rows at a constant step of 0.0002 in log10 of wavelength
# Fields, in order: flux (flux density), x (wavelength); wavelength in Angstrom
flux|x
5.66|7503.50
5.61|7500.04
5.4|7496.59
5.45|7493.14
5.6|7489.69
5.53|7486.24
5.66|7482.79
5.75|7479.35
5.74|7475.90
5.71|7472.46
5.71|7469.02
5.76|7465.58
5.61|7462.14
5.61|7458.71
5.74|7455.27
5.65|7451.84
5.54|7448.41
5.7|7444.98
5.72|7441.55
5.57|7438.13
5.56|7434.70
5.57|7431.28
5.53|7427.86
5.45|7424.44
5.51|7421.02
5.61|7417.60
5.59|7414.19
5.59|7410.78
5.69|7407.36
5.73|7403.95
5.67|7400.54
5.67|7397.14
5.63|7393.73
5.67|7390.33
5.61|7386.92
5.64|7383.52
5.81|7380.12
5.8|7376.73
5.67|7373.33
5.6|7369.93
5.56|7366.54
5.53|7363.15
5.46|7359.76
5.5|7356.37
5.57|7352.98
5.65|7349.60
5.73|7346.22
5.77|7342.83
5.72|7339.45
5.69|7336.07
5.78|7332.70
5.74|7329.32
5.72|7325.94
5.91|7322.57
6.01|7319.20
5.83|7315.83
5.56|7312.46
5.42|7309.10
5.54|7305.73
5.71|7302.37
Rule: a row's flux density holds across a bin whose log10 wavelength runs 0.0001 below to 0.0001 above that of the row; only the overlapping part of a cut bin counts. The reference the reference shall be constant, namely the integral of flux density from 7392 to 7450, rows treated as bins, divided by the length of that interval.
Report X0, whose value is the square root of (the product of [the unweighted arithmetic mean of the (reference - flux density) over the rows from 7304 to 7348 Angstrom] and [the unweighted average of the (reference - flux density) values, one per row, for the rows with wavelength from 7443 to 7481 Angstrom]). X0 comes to 0.09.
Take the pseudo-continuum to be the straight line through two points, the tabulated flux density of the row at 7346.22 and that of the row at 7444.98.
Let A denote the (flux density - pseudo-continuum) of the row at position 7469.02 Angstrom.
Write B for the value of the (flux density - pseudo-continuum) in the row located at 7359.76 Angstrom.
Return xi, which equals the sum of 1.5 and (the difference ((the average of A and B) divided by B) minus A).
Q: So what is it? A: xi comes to 1.95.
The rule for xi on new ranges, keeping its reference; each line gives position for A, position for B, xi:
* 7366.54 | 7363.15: 2.58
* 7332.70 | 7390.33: 1.46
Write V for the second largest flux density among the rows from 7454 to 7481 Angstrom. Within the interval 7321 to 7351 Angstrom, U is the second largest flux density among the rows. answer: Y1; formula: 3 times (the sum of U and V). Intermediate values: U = 5.78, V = 5.75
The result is 34.6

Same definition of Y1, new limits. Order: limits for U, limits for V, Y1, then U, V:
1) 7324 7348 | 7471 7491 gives 34.5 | 5.77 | 5.74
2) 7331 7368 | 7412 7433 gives 34.1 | 5.77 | 5.59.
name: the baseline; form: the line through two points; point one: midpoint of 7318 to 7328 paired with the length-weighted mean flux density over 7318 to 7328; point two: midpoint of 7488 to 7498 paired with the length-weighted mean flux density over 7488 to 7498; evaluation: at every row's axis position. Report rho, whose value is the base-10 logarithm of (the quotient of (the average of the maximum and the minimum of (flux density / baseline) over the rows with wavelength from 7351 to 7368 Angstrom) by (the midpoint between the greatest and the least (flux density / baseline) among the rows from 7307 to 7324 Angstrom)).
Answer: -0.008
